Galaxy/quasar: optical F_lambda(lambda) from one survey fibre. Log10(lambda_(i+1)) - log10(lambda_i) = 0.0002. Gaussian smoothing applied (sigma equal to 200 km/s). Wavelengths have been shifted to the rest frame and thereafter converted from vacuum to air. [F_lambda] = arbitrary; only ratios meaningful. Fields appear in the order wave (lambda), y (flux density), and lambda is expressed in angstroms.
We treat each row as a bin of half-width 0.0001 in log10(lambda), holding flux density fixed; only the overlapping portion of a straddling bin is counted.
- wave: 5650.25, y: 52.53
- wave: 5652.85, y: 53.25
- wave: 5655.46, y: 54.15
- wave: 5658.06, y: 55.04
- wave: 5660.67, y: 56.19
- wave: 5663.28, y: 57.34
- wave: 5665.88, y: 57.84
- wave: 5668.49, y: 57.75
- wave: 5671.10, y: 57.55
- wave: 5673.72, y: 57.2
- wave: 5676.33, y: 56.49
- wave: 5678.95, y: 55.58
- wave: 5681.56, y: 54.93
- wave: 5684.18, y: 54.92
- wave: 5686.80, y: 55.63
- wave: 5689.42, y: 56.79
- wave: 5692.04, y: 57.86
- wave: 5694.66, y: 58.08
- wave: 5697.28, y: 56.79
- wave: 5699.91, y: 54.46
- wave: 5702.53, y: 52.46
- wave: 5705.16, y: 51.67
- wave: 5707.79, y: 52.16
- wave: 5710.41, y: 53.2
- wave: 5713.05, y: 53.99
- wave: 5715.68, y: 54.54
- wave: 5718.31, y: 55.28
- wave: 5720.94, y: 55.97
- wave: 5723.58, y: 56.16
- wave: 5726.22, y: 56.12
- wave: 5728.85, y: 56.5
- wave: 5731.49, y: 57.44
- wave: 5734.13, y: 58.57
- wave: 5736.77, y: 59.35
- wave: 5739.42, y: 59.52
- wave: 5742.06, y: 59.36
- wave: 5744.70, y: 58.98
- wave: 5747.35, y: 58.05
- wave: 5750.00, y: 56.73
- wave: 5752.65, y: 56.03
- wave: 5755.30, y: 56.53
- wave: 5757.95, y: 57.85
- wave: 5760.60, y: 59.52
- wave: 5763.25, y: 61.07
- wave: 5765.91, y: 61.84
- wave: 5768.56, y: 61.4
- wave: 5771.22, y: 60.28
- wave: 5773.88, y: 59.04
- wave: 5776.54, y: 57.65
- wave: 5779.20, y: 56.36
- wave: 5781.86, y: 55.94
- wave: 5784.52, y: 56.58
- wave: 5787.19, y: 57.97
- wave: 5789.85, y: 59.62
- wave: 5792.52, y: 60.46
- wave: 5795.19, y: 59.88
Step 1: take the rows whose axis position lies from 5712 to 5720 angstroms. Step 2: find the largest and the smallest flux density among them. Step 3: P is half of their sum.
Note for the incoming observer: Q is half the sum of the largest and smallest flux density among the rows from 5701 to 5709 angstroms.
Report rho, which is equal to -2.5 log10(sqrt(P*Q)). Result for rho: -4.32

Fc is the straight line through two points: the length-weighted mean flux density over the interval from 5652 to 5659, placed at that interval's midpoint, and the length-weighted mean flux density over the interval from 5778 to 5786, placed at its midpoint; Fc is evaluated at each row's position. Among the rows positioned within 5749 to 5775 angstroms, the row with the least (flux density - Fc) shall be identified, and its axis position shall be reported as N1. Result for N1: 5752.65 angstroms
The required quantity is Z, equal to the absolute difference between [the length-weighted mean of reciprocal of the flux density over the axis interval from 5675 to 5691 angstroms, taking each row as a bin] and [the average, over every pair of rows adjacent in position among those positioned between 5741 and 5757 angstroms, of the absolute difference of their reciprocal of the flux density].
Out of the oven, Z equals 0.0177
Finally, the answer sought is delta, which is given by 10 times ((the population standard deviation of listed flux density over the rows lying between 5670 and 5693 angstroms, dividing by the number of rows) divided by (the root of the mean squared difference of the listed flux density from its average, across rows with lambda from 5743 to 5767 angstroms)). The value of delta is 5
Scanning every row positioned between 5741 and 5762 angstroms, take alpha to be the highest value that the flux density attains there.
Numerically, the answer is 59.52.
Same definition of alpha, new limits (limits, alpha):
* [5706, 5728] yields 56.16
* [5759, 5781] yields 61.84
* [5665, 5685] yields 57.84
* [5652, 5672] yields 57.84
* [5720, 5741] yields 59.52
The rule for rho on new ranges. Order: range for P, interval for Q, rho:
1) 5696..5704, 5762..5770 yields -4.41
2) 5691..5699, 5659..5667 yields -4.39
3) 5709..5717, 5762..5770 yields -4.40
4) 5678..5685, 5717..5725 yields -4.36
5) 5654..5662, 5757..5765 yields -4.39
